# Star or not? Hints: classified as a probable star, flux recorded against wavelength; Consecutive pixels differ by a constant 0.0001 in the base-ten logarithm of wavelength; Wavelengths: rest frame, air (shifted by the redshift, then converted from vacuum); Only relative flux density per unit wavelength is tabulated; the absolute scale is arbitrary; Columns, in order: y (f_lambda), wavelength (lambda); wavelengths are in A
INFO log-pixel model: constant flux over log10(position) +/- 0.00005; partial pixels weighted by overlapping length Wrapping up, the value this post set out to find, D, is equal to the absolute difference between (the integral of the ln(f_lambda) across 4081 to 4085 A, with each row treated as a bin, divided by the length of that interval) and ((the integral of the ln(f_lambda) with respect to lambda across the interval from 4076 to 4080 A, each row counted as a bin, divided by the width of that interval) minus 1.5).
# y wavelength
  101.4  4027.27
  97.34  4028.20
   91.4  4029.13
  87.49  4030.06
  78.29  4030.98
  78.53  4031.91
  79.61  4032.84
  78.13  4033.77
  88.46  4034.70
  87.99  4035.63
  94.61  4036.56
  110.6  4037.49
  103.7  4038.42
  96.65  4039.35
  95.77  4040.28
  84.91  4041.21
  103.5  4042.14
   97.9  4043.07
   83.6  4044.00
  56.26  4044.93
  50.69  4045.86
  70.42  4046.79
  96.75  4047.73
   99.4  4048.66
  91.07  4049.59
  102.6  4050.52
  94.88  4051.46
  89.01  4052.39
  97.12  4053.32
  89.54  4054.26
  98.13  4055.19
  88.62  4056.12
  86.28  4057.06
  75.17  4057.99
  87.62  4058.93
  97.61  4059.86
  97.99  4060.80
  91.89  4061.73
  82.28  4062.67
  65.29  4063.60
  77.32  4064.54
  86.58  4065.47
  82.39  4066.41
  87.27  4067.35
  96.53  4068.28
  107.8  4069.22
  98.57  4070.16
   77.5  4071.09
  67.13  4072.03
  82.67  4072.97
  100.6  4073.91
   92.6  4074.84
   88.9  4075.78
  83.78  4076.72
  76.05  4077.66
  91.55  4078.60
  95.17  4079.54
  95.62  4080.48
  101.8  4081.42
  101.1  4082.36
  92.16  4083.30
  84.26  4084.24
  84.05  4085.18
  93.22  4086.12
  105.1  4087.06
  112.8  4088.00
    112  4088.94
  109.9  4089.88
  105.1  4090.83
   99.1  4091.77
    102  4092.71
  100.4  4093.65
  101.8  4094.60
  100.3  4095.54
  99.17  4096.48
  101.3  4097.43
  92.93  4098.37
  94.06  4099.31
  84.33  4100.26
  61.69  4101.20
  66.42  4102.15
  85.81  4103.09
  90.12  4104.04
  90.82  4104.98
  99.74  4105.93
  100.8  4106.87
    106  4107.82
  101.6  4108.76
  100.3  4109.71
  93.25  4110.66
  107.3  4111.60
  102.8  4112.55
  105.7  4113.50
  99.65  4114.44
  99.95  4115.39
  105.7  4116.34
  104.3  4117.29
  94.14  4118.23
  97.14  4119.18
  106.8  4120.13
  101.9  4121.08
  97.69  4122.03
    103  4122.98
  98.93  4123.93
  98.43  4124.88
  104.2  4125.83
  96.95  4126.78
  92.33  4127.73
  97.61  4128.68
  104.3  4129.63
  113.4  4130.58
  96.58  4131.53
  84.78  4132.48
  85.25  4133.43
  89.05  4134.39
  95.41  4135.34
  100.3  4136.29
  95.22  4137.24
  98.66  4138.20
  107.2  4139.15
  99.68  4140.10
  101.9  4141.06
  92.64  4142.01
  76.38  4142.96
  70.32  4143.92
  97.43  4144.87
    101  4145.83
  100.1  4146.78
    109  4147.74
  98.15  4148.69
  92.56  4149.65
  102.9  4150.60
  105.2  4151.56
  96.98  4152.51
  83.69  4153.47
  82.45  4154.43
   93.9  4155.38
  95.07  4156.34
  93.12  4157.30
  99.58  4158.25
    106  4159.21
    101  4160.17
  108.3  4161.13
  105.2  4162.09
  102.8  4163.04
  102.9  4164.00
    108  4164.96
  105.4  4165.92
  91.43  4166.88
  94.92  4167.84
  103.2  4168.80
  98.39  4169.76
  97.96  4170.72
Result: 1.59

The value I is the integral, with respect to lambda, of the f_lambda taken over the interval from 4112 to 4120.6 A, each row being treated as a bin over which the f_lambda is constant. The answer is 876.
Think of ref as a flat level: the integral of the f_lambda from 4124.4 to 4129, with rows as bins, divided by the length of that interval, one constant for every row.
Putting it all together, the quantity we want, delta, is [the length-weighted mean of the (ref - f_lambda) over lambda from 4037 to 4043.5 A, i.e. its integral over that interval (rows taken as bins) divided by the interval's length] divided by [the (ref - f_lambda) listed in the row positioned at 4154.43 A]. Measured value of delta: -0.1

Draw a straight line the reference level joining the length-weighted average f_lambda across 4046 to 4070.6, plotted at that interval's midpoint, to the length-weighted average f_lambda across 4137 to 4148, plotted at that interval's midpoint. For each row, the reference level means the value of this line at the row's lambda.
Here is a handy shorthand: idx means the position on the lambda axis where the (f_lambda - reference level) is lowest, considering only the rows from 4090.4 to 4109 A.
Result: 4101.20 A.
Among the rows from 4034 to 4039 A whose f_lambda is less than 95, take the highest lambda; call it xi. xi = 4036.56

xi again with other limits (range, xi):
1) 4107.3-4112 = 4110.66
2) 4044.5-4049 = 4046.79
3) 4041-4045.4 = 4044.93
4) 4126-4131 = 4127.73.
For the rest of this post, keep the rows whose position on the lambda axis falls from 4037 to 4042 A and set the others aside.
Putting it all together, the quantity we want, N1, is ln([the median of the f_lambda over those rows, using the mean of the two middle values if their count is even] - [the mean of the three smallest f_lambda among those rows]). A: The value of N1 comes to 1.4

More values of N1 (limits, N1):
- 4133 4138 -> 1.7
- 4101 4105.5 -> 2.7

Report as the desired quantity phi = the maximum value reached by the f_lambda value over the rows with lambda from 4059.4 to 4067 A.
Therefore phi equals 97.99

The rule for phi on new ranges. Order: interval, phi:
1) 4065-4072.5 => 107.8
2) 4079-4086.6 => 101.8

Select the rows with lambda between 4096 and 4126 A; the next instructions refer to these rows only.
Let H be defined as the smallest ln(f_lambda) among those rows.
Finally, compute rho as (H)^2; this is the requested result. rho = 17.0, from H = 4.1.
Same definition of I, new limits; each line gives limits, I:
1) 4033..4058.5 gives 2274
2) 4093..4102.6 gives 868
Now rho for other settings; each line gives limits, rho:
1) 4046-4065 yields 17.5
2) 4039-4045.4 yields 16.2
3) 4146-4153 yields 20.5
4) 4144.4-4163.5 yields 19.5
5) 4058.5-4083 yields 17.5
